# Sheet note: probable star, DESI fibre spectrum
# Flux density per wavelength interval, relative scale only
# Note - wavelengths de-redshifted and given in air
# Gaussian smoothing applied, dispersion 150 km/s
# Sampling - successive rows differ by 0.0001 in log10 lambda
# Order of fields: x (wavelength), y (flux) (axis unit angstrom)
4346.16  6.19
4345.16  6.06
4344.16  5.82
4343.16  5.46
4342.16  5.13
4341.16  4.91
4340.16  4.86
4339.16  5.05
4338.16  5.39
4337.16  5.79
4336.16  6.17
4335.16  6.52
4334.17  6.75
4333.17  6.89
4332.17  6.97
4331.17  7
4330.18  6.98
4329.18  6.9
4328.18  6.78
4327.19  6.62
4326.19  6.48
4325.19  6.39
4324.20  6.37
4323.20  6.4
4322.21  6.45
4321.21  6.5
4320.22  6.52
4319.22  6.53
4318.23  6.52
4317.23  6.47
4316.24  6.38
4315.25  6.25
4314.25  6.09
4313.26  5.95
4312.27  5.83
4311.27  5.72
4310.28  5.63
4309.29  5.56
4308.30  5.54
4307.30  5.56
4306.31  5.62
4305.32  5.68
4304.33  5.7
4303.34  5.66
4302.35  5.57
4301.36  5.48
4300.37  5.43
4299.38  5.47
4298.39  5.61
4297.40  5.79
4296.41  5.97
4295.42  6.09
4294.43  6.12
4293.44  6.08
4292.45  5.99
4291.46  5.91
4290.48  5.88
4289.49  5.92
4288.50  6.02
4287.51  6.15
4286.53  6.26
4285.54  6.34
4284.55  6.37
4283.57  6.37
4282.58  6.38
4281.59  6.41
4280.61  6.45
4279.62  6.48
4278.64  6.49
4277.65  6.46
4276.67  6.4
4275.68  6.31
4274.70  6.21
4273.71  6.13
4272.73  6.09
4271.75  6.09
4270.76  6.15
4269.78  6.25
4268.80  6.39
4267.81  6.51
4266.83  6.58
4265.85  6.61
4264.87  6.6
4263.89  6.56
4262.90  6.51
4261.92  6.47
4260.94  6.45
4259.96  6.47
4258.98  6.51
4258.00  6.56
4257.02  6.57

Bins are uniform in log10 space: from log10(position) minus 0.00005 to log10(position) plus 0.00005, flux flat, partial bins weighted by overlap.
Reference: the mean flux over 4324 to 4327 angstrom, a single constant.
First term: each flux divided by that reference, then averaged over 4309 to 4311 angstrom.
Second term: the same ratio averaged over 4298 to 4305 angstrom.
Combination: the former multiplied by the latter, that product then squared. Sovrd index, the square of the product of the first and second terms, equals 0.57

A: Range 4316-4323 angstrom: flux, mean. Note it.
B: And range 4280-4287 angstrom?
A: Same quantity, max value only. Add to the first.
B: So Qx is 12.9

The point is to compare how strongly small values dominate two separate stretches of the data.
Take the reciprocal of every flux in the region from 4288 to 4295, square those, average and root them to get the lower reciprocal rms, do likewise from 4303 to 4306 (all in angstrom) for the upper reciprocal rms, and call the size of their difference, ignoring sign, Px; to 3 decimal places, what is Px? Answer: 0.009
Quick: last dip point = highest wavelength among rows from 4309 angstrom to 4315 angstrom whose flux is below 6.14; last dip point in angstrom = 4314.25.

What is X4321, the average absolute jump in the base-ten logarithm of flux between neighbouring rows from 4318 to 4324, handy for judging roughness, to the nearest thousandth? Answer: 0.002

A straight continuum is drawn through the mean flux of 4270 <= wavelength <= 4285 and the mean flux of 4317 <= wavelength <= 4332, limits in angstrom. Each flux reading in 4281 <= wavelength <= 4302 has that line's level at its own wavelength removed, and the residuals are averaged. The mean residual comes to -0.40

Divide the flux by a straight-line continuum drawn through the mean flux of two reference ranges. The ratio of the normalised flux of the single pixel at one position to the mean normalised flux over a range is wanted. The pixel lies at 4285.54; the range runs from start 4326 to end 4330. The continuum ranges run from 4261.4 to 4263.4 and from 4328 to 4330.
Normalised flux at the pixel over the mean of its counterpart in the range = 0.98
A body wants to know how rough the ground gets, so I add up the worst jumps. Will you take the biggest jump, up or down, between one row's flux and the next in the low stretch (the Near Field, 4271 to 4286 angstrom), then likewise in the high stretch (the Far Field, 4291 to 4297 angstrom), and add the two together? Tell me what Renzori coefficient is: 0.22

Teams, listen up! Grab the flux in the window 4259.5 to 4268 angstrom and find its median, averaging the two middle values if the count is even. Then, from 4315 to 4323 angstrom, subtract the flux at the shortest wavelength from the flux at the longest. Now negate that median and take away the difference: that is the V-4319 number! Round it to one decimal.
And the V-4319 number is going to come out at -6.7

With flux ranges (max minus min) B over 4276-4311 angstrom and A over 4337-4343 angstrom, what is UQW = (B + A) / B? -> 1.9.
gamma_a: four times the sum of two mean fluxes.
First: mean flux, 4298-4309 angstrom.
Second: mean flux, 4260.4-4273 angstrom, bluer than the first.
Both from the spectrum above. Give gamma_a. 47.9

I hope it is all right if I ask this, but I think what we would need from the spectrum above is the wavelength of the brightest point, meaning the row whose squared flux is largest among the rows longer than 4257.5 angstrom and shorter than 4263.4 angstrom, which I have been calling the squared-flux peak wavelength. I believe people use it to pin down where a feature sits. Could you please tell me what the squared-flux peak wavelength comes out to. 4258.00 angstrom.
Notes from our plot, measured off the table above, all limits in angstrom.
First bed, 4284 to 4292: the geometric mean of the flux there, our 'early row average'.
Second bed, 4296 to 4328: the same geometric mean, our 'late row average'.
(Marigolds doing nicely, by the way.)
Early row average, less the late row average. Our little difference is 0.125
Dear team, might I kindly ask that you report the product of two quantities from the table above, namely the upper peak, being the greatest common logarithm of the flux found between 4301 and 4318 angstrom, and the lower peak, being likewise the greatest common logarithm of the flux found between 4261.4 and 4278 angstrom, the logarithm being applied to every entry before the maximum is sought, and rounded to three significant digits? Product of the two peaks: 0.665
